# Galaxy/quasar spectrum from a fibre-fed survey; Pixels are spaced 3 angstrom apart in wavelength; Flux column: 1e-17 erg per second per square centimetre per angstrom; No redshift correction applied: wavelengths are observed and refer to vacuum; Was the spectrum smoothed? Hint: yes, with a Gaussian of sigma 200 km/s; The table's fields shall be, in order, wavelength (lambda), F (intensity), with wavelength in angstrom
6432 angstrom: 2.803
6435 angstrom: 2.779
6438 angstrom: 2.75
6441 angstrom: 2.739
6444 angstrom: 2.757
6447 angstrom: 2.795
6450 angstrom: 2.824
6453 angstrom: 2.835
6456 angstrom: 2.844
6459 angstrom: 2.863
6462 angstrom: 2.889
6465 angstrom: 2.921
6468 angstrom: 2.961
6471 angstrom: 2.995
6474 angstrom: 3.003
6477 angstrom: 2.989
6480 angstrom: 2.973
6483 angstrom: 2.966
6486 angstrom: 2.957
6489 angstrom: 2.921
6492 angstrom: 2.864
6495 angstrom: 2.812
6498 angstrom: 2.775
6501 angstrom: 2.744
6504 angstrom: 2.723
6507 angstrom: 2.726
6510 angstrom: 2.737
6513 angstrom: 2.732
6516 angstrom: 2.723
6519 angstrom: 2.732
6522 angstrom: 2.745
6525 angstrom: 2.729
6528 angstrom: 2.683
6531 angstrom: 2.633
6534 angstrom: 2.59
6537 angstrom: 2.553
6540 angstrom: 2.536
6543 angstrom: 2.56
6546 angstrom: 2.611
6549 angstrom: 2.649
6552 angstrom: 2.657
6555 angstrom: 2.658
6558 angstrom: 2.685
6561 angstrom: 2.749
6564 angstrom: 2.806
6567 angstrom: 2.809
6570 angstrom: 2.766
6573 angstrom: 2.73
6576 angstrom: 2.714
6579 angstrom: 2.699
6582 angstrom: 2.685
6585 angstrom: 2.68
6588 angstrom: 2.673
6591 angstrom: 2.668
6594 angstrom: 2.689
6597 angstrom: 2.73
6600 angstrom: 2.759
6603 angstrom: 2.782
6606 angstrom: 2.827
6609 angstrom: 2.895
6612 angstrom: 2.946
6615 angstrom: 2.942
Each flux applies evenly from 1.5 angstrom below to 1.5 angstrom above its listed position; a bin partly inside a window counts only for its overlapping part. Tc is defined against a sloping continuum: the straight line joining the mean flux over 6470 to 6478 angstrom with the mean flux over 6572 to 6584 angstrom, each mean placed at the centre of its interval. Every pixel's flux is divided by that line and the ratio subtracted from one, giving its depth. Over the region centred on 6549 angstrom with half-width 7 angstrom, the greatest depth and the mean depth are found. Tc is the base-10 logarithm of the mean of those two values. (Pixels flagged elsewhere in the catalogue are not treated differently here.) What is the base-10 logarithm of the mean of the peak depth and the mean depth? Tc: -1.14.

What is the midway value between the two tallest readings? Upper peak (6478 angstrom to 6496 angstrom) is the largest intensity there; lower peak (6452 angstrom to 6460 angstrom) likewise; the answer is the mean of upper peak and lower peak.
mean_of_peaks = 2.92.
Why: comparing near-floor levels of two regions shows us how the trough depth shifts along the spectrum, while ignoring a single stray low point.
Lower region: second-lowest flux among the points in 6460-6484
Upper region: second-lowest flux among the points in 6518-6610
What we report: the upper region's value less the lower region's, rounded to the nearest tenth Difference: -0.4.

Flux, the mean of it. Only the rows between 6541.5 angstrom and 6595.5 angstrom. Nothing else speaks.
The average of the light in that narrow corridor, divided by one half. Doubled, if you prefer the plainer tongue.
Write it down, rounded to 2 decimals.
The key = 5.39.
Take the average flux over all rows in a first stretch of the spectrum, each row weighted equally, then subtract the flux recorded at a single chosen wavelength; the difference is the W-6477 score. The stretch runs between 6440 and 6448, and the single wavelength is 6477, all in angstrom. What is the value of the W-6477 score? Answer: -0.23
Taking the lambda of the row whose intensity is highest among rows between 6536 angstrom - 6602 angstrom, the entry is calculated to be 6567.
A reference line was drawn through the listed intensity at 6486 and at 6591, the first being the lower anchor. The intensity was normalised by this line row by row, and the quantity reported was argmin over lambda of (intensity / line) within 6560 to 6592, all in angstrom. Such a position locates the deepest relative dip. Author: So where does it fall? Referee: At 6582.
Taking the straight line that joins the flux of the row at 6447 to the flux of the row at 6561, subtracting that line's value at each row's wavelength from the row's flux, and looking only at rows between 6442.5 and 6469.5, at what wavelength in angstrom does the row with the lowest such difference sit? 6444 angstrom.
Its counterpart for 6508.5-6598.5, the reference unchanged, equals 6540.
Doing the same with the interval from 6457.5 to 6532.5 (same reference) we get 6531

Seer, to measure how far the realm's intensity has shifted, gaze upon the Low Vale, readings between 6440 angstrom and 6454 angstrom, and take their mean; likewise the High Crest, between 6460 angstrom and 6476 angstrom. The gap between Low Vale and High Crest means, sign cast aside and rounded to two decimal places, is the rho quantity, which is 0.16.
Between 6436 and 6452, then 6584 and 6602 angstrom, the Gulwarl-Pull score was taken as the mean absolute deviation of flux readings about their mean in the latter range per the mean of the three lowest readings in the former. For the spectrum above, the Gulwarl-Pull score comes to 0.011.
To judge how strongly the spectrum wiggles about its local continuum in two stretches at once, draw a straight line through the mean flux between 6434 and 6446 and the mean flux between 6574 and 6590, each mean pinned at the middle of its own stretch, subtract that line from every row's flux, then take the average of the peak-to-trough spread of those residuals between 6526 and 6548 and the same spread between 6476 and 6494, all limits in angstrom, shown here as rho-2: 0.130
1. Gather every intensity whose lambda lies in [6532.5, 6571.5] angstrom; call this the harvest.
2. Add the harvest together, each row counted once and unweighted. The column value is 34.6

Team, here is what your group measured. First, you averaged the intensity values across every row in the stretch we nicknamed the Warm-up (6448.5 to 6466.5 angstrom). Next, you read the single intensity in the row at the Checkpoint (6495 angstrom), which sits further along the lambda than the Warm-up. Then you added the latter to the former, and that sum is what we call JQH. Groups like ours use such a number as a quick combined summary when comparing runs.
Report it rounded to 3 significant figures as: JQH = 5.67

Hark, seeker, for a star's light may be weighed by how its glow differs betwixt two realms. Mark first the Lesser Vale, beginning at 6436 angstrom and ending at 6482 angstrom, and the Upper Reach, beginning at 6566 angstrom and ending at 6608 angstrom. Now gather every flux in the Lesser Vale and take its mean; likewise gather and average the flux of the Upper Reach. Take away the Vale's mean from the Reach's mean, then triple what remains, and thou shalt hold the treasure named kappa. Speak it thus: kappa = -0.44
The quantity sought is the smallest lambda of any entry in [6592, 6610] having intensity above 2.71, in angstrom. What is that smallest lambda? 6597 angstrom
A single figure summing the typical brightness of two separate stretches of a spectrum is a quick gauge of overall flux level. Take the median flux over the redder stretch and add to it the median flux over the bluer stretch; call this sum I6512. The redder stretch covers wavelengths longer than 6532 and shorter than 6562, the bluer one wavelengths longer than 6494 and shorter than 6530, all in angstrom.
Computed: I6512 5.36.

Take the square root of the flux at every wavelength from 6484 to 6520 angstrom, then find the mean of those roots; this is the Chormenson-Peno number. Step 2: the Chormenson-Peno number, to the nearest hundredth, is 1.67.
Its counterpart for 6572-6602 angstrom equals 1.64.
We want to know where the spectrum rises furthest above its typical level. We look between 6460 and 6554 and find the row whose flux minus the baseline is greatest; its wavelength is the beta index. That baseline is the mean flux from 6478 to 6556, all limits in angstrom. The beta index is 6474 angstrom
